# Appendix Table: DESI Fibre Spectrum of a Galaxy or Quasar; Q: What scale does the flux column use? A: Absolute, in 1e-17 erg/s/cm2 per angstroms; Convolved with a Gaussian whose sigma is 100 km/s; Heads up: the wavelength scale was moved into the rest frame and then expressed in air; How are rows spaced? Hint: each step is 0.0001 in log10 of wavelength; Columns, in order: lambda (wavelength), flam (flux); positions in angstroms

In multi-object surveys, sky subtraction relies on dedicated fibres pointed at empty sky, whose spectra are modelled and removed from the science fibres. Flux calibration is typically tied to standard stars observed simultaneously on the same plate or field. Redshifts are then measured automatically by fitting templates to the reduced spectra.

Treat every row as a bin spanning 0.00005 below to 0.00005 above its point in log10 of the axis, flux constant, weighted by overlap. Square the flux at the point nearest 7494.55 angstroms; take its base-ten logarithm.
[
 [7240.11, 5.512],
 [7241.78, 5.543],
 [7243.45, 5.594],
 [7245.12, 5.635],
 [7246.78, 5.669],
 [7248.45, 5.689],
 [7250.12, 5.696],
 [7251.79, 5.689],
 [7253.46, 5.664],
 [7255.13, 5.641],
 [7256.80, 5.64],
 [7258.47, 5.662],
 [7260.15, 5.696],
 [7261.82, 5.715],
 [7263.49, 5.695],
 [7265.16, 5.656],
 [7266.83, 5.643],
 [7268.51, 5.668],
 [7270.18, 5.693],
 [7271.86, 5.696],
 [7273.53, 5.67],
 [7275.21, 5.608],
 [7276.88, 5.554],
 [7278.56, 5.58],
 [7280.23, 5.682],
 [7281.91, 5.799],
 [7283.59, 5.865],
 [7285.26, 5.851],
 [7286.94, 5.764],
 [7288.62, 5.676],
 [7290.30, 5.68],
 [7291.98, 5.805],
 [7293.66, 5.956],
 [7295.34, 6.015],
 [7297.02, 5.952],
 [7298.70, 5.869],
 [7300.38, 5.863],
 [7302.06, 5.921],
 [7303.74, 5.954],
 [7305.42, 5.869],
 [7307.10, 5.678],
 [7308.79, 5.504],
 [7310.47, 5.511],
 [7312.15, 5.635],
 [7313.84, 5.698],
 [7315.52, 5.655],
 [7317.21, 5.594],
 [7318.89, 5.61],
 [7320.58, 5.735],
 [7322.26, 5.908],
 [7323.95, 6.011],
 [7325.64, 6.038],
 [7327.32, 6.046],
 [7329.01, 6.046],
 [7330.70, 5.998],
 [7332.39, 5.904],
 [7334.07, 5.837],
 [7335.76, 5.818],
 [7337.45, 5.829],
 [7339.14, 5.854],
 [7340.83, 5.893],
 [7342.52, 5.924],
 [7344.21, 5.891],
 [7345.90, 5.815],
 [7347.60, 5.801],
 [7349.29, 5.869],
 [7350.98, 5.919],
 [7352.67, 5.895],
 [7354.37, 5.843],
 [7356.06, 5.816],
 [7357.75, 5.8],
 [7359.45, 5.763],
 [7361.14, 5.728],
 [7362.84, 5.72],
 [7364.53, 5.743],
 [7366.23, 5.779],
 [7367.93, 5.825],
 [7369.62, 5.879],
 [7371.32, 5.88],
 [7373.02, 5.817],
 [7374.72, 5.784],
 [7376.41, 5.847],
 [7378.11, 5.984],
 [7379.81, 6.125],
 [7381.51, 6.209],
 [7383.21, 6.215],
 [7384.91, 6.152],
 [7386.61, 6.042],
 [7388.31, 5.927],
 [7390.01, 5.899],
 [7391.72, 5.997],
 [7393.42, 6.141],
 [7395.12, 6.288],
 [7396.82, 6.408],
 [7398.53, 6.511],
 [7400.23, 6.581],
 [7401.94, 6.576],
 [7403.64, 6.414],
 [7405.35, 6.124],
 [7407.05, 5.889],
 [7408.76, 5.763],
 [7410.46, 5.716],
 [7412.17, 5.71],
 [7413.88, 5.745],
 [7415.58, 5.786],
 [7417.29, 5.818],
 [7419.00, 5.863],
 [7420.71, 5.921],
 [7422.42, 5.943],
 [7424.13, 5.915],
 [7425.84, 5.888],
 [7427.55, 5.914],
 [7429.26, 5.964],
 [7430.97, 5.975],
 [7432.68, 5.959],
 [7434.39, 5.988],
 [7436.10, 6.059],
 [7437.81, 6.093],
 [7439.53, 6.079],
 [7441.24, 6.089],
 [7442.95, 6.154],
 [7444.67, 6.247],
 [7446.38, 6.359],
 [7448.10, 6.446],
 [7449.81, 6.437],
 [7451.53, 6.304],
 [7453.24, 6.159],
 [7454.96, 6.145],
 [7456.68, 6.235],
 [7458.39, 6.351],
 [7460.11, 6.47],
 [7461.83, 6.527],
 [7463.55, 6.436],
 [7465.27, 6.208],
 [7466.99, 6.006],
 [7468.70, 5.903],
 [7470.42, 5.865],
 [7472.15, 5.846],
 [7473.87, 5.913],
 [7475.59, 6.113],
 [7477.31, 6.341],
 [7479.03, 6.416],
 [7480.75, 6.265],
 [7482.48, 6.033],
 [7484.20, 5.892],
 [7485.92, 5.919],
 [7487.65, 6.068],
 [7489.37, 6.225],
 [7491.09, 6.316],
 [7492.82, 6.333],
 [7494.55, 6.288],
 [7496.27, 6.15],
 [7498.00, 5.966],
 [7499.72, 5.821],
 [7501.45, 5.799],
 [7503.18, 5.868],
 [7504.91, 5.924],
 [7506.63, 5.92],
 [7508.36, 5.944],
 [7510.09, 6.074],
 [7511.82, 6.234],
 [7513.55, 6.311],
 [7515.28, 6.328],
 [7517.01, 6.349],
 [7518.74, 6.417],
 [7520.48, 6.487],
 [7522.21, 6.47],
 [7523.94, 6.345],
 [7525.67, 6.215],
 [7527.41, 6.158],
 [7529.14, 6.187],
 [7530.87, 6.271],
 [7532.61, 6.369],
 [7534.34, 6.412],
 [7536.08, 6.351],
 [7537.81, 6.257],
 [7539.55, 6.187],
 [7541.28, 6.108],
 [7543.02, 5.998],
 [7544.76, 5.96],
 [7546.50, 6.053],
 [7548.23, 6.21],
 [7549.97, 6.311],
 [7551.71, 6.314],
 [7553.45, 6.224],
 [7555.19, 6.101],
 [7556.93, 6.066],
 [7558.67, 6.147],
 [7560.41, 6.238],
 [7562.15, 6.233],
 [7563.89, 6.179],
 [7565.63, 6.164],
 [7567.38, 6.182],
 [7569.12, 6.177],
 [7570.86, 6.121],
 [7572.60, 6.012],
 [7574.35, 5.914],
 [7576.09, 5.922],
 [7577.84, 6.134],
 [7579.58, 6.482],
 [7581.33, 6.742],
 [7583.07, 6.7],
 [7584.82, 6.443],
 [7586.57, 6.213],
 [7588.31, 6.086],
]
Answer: 1.60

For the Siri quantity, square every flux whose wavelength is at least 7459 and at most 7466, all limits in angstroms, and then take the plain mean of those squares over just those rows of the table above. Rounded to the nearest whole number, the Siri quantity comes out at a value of 41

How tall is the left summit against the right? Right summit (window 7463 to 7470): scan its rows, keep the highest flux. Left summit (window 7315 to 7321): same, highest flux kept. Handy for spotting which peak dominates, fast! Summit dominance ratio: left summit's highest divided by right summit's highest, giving 0.891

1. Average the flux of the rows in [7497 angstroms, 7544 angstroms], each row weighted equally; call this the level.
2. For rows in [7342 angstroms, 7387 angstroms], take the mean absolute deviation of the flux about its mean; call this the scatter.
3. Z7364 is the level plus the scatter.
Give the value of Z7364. 6.28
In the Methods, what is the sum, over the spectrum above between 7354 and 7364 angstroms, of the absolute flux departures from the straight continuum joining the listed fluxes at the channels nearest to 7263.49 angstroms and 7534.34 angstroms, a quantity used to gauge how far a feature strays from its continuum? 1.0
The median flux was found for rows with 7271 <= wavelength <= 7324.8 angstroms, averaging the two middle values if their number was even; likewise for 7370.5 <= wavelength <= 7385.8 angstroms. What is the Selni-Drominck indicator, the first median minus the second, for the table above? -0.27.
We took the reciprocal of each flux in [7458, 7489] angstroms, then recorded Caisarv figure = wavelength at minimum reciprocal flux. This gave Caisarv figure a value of 7461.83 angstroms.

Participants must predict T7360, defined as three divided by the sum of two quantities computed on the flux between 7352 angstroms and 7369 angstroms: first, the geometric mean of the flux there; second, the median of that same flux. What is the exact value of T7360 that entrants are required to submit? 0.259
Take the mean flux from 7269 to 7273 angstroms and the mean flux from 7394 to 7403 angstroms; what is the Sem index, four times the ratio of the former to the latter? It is 3.52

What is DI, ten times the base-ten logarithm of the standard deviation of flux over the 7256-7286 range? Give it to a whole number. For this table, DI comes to -11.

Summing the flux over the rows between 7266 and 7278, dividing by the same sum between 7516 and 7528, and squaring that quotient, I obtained 0.79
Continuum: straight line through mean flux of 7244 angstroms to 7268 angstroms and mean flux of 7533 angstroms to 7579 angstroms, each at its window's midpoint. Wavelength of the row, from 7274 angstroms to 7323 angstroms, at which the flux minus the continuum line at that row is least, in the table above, 7308.79 angstroms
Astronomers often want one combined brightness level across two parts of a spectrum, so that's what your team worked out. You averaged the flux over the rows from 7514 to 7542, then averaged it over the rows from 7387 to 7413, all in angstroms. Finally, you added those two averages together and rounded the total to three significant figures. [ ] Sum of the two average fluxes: 12.4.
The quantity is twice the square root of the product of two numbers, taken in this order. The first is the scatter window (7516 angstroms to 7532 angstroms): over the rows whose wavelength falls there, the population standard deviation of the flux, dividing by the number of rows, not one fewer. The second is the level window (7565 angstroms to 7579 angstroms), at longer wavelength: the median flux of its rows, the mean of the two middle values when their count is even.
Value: 1.7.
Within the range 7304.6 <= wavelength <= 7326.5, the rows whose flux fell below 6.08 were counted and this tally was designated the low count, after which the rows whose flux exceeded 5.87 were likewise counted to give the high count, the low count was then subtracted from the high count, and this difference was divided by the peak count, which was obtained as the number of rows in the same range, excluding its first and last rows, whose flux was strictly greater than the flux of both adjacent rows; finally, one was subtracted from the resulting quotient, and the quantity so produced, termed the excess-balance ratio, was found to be -11.0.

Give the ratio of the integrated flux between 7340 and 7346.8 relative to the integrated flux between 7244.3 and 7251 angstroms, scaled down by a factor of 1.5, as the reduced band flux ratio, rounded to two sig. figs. 0.70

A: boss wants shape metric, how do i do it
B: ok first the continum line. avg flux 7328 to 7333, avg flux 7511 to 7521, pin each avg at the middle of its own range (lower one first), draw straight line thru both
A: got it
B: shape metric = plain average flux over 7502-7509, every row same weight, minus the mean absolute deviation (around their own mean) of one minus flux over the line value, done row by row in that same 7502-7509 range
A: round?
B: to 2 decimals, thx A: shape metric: 5.91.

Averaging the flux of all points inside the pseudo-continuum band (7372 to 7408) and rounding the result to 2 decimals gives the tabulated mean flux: 6.14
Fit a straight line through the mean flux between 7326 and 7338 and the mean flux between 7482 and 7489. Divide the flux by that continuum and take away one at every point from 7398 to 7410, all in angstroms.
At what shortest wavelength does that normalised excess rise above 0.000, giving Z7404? 7398.53 angstroms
